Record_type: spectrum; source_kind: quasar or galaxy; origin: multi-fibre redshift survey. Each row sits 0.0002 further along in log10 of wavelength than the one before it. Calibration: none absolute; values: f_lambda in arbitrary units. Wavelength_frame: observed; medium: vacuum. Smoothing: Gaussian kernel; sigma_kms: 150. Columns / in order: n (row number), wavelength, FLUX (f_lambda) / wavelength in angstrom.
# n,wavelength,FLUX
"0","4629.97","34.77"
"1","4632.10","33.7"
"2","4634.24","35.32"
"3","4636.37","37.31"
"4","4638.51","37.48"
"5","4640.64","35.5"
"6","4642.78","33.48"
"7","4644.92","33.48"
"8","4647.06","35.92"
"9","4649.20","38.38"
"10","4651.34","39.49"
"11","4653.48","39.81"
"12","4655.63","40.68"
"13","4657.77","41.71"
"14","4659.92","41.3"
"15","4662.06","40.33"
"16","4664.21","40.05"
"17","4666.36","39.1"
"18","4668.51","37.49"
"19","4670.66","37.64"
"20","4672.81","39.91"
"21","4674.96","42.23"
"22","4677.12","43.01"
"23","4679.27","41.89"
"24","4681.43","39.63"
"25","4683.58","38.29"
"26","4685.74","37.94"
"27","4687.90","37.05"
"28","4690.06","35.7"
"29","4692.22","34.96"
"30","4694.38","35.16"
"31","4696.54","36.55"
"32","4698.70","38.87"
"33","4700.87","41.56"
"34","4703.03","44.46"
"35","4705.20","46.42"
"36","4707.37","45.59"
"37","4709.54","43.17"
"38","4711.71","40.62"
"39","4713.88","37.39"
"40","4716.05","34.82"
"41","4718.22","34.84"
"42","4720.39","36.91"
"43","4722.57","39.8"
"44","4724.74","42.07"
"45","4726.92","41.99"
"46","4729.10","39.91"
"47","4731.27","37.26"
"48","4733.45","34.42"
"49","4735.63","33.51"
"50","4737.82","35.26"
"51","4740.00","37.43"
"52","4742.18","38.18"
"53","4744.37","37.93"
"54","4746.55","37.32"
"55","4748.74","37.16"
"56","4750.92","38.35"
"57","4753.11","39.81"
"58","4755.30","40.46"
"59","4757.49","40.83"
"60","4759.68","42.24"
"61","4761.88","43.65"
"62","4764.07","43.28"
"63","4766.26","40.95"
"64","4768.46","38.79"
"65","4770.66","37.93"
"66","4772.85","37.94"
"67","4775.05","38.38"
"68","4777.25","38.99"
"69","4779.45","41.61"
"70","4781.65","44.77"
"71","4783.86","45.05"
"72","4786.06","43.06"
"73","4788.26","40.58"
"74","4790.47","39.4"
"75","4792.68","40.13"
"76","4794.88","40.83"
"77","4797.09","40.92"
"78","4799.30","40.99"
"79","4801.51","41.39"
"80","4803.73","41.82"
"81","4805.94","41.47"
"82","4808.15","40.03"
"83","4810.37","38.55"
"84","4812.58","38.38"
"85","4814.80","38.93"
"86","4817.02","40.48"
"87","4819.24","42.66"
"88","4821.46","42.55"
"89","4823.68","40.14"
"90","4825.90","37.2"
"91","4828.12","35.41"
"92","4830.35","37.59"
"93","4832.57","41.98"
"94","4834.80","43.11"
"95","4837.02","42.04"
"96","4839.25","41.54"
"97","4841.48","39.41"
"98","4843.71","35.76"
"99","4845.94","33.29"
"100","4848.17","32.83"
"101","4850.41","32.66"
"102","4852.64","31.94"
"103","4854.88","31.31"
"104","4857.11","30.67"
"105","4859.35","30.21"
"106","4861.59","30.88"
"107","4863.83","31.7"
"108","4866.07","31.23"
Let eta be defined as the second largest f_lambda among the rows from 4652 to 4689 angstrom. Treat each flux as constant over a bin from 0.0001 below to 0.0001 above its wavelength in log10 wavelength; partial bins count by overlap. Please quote 42.23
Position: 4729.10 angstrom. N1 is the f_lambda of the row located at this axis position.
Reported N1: 39.91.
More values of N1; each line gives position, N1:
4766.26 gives 40.95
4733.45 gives 34.42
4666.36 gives 39.1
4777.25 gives 38.99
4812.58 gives 38.38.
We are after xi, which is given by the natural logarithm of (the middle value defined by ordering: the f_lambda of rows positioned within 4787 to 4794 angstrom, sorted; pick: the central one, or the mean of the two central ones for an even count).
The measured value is 3.69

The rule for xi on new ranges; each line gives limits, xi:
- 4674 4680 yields 3.74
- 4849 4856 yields 3.46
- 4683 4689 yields 3.64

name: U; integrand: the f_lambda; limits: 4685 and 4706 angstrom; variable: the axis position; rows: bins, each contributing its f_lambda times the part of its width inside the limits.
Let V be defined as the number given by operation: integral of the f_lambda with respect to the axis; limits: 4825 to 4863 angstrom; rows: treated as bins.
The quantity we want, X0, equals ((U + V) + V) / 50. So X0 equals 71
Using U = 815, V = 1357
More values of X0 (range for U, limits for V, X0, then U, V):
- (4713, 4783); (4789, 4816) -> 98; 2724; 1086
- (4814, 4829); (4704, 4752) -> 86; 596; 1856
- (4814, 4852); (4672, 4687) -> 54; 1466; 606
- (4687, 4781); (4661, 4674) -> 94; 3675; 508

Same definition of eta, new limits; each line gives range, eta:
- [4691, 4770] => 45.59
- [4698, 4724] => 45.59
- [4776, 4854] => 44.77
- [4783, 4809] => 43.06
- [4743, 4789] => 44.77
